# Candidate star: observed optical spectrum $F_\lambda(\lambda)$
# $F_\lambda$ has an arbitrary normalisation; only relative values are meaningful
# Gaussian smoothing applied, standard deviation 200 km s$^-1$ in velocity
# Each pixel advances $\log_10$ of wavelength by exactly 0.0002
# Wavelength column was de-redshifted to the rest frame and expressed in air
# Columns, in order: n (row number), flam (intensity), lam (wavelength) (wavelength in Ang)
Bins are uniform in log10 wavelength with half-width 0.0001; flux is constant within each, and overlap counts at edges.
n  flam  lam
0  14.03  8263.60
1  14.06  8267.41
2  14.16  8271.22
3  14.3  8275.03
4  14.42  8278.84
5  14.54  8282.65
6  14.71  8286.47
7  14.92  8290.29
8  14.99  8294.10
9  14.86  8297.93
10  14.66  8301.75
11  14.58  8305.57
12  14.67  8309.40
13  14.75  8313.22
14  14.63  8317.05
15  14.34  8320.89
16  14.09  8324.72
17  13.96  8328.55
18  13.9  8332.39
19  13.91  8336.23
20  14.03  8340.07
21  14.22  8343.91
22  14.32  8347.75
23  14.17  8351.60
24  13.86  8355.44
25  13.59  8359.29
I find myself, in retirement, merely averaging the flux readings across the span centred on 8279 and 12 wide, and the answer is 14.4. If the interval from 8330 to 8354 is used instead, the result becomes 14.1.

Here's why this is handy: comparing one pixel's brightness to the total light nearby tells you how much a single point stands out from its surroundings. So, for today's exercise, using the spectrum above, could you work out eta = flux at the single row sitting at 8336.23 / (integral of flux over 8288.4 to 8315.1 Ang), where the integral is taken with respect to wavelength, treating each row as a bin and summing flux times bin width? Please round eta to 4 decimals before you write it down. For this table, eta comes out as 0.0352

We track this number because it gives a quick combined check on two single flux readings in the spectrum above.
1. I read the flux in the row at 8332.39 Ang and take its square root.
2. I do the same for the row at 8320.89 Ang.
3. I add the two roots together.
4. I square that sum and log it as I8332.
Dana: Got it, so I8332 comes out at 56.5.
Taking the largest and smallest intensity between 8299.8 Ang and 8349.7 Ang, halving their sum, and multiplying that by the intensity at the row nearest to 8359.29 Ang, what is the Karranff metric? 195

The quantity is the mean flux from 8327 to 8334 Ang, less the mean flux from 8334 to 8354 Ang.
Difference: -0.20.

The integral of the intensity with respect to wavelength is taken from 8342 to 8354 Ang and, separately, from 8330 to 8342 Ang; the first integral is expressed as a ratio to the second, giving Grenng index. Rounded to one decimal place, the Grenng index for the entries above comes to 1.0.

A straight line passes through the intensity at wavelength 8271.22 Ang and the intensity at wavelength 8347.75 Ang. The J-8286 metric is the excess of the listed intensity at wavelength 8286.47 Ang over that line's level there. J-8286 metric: 0.5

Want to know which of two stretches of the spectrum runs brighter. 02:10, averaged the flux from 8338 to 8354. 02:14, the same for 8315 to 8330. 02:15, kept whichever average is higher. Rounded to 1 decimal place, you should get 14.3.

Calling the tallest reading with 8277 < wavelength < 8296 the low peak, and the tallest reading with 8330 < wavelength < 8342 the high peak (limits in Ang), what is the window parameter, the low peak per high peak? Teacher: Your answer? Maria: 1.07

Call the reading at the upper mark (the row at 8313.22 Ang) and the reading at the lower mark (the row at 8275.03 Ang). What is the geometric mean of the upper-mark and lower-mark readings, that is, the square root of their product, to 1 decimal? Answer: 14.5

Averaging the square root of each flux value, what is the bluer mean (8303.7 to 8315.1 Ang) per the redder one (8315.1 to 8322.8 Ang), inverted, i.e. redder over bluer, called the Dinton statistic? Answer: 0.99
